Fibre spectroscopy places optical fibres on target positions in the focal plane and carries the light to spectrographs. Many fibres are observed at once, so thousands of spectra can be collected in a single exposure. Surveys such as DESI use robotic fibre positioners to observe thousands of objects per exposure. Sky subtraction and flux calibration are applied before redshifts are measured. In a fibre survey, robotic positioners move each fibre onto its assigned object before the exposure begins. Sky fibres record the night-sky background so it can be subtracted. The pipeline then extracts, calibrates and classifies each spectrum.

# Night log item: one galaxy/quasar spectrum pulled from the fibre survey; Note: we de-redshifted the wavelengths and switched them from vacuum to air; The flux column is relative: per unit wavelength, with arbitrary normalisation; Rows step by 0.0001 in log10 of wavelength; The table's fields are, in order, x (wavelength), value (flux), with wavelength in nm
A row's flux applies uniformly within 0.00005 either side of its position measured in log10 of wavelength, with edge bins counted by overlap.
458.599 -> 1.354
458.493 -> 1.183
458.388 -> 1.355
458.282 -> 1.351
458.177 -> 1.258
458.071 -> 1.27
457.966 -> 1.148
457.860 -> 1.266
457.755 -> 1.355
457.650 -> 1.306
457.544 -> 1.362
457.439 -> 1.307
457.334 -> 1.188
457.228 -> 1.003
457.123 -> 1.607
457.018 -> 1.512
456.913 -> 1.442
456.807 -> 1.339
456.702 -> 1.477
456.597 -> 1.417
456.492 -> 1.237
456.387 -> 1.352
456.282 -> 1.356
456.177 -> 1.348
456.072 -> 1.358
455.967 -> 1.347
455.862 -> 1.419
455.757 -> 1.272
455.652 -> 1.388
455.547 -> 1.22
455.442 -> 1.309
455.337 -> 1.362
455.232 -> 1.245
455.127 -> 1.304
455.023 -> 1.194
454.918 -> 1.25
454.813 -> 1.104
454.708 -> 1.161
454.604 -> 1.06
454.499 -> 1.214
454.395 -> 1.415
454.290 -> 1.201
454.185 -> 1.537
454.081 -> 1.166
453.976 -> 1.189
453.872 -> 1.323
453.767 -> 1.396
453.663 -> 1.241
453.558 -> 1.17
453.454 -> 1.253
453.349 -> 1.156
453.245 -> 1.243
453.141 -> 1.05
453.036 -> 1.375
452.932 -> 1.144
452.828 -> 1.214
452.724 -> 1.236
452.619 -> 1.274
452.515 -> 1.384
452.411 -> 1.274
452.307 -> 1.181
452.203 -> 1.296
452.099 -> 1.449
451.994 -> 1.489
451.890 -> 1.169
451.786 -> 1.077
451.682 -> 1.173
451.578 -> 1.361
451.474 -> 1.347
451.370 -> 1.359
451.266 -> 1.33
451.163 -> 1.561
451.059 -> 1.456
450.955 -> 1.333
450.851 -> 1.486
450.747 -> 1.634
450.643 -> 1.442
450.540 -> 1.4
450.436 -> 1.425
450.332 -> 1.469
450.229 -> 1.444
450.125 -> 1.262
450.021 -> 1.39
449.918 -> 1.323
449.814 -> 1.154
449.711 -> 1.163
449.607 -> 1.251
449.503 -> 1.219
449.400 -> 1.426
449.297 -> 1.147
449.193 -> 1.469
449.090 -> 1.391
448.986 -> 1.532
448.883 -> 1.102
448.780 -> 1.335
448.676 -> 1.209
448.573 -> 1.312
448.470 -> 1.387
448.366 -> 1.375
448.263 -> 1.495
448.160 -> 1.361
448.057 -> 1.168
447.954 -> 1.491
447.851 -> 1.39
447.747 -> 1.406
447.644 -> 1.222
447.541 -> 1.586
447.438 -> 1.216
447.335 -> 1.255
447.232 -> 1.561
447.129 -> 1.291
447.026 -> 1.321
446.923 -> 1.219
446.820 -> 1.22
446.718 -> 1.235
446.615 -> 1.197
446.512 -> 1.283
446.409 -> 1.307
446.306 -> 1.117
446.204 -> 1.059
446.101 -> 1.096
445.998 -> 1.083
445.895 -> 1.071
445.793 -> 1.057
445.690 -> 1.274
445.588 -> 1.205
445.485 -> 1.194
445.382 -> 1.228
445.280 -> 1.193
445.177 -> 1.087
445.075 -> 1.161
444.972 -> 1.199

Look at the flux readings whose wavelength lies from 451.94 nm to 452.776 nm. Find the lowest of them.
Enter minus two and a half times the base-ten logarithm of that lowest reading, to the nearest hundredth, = -0.18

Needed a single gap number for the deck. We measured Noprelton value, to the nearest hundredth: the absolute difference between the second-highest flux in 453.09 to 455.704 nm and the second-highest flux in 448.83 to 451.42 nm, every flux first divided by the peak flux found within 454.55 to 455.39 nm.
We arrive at 0.11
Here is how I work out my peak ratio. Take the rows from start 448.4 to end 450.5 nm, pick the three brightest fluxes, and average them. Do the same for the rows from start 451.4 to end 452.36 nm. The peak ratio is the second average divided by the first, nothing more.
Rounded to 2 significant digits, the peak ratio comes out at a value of 0.96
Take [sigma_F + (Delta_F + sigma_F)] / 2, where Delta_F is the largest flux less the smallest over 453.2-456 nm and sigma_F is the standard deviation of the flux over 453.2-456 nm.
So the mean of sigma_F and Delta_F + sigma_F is 0.35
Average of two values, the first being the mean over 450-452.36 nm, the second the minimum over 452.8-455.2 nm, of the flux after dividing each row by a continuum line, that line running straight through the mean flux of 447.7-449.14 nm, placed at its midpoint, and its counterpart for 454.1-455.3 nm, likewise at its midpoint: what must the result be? 0.938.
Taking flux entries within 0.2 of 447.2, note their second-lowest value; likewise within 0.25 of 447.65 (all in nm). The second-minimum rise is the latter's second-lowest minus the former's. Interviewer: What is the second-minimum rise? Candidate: -0.07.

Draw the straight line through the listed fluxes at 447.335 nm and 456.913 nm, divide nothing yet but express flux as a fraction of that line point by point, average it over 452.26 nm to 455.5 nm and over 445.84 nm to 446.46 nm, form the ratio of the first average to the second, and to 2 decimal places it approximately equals 0.99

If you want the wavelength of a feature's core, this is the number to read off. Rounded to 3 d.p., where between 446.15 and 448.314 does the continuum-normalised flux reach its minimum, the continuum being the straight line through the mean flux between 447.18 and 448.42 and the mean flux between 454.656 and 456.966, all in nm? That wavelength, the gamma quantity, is 446.204 nm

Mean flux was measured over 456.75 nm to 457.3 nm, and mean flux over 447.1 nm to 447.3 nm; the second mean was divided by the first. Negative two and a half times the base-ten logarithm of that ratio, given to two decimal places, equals -0.04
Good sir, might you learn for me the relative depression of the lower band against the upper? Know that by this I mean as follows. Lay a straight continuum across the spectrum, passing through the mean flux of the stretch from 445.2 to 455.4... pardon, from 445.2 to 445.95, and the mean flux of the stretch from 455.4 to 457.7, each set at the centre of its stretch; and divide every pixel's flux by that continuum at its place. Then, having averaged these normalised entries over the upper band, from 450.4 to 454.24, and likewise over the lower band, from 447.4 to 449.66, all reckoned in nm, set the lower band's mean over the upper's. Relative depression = 1.07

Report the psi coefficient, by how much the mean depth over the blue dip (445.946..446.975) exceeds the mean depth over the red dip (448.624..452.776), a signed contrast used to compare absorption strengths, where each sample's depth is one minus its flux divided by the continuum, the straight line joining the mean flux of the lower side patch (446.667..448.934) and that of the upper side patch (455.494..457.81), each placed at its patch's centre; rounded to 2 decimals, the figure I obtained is 0.11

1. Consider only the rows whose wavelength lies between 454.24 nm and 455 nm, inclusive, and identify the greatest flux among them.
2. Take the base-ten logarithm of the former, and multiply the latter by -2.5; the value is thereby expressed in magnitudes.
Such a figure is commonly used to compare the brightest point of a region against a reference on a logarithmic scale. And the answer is -0.38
